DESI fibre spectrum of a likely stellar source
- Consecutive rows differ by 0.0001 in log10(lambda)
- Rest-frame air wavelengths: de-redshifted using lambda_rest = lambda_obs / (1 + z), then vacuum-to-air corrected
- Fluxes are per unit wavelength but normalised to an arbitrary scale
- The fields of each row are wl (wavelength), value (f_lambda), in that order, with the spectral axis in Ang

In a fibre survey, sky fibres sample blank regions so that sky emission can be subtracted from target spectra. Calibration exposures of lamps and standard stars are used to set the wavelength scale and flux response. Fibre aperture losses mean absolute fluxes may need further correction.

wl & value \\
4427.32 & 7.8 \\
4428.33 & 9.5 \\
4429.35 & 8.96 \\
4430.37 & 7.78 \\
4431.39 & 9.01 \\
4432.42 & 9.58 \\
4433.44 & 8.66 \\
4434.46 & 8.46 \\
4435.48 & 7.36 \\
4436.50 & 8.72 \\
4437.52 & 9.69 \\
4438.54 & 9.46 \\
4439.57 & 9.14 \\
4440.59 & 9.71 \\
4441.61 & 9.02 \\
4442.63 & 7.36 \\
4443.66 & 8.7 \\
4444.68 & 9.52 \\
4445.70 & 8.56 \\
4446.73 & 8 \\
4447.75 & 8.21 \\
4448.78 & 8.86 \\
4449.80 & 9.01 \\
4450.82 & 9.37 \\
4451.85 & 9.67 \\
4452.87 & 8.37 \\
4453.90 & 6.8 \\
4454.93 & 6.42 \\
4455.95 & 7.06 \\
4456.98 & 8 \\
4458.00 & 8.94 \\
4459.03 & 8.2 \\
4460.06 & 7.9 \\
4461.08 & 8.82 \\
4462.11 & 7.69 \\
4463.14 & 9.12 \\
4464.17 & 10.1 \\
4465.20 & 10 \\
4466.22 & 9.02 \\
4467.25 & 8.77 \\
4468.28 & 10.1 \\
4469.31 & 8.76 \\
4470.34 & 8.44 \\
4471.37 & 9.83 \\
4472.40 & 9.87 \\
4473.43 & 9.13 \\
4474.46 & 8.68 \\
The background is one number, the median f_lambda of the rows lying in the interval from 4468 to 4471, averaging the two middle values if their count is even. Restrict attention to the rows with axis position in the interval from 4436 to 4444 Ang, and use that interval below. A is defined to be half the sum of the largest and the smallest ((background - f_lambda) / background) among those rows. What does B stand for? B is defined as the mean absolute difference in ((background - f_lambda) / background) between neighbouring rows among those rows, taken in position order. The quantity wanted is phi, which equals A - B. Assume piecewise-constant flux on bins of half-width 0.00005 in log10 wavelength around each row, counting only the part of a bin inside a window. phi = -0.07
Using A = 0.03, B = 0.094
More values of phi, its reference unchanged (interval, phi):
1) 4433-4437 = -0.02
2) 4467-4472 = -0.18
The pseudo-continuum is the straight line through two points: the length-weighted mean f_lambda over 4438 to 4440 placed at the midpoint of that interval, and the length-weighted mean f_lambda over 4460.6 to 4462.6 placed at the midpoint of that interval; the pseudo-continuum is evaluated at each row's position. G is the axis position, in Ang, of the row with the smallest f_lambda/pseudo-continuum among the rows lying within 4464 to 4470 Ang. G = 4467.25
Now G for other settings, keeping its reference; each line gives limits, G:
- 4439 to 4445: 4442.63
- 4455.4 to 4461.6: 4455.95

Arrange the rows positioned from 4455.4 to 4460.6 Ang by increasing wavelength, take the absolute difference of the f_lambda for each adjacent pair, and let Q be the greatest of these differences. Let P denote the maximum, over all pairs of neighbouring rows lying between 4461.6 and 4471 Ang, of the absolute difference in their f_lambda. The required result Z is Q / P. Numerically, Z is 0.7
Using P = 1.43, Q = 0.94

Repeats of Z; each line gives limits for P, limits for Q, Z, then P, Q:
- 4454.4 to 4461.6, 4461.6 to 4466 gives 1.5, 0.94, 1.43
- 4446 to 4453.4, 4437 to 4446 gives 1.3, 1.30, 1.66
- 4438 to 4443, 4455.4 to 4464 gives 0.9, 1.66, 1.43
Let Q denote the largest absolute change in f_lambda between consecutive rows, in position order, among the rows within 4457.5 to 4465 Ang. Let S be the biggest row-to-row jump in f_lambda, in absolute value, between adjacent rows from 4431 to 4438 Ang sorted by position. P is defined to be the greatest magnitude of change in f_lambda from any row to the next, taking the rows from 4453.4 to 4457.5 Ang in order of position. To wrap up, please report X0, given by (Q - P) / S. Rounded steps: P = 0.94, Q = 1.43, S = 1.36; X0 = 0.36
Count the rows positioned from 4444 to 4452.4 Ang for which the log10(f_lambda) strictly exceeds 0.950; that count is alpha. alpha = 4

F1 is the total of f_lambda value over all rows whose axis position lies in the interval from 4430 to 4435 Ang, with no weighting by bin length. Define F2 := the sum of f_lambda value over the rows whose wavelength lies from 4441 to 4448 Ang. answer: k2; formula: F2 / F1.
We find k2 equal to 1.4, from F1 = 43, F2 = 59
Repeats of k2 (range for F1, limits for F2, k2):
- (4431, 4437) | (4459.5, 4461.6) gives 0.3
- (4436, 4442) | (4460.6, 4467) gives 1.0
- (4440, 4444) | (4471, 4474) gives 0.8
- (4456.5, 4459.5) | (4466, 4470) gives 1.5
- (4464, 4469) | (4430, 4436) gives 1.1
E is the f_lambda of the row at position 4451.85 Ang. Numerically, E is 9.67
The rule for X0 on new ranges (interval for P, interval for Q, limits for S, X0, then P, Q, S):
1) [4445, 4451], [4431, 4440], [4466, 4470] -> 0.53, 0.65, 1.36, 1.34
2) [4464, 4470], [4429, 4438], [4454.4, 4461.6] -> 0.02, 1.34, 1.36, 0.94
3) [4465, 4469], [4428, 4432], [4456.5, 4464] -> -0.07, 1.33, 1.23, 1.43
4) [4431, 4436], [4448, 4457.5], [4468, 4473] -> 0.34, 1.10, 1.57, 1.39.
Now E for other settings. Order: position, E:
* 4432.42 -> 9.58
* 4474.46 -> 8.68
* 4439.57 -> 9.14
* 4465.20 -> 10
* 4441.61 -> 9.02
